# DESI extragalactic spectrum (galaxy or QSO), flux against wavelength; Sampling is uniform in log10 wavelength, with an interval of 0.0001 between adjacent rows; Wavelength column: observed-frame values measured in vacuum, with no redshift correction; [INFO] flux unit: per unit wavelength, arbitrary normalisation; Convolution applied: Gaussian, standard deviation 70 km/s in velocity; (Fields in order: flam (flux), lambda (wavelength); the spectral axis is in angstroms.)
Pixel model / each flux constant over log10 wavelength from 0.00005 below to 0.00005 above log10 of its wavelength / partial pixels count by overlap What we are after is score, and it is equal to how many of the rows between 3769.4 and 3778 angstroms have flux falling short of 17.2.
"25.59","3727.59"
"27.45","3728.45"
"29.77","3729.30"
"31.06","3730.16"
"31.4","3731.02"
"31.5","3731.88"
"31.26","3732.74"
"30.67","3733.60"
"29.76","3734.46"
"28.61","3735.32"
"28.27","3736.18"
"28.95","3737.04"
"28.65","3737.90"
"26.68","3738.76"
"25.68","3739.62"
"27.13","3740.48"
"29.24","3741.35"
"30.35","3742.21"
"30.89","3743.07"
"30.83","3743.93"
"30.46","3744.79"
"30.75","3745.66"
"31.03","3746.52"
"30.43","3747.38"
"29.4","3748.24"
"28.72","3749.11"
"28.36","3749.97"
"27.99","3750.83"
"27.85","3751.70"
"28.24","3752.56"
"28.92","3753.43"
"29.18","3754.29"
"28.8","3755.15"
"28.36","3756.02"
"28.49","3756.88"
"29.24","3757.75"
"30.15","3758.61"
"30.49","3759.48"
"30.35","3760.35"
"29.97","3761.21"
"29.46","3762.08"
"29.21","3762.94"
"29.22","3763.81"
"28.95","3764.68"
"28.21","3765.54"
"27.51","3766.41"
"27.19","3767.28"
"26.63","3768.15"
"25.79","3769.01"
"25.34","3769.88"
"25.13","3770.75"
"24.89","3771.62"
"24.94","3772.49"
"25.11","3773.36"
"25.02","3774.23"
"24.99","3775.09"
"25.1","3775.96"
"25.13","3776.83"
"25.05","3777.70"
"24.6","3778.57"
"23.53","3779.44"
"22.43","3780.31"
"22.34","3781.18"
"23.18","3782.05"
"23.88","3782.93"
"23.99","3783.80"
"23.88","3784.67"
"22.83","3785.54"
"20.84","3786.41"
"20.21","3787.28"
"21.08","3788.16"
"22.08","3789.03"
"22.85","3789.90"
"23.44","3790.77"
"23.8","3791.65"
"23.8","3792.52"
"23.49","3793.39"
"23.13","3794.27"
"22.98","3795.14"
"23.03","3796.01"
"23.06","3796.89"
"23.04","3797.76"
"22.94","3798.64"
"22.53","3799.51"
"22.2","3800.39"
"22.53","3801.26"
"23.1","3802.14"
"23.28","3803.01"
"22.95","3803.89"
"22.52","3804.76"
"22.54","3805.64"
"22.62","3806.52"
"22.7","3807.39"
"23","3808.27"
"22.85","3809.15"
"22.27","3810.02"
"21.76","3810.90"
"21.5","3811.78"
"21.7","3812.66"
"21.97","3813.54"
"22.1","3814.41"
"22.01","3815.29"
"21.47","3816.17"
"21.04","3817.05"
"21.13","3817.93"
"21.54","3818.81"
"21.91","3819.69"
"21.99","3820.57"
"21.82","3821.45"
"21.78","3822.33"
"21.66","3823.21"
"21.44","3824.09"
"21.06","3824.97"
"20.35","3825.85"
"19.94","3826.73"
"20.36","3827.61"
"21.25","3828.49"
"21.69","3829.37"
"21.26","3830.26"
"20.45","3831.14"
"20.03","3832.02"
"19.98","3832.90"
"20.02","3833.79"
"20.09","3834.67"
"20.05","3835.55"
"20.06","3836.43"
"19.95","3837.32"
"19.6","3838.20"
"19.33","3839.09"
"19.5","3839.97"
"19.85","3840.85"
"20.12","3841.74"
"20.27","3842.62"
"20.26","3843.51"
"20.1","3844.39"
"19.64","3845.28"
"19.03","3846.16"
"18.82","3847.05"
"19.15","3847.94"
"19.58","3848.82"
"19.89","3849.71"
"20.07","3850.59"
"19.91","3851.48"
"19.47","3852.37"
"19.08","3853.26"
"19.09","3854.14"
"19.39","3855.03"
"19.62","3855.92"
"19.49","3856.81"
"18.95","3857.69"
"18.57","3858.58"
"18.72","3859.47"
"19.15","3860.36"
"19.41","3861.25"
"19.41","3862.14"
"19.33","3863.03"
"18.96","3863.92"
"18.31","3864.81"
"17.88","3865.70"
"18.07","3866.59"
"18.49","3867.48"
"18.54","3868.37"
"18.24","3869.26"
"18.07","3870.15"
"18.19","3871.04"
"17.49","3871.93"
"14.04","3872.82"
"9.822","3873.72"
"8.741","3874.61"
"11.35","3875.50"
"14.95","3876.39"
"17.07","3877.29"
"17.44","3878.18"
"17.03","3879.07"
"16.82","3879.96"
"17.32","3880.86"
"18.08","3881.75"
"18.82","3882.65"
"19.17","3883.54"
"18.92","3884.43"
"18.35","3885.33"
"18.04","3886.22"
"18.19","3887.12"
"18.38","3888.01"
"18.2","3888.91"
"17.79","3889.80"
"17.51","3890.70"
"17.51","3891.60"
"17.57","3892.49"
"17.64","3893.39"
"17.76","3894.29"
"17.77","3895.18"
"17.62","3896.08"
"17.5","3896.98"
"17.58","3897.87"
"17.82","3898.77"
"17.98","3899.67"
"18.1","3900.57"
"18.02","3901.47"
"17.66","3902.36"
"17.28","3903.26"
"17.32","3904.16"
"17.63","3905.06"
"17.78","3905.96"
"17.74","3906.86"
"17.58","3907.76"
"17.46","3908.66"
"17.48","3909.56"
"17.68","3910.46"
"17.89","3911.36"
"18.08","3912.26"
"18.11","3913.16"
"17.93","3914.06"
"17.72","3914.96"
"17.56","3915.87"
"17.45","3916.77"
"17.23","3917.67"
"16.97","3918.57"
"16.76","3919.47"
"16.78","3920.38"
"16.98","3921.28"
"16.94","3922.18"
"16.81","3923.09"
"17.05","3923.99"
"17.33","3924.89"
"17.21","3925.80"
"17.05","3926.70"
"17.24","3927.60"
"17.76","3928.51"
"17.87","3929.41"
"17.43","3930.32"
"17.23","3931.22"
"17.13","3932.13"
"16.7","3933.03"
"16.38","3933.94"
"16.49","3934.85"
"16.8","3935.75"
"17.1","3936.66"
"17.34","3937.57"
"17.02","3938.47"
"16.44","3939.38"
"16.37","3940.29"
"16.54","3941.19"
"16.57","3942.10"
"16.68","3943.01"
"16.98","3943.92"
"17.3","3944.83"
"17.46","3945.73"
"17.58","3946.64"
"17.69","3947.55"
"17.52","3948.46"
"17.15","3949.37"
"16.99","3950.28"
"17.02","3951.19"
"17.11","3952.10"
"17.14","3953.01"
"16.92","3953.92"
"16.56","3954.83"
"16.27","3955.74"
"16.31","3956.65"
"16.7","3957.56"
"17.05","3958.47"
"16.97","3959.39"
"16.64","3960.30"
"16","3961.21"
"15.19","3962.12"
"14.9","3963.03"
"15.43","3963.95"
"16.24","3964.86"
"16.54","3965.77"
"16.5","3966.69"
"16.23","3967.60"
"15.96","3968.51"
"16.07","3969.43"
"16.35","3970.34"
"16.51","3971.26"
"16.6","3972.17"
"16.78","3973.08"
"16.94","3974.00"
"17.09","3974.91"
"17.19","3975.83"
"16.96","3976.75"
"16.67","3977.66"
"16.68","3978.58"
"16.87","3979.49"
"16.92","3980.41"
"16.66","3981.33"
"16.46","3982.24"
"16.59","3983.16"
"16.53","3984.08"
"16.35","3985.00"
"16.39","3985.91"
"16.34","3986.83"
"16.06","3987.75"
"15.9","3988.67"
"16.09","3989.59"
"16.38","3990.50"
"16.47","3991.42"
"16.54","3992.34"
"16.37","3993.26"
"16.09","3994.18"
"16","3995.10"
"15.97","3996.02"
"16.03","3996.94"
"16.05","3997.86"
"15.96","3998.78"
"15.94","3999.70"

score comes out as 0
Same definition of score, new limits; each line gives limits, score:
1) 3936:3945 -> 8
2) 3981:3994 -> 14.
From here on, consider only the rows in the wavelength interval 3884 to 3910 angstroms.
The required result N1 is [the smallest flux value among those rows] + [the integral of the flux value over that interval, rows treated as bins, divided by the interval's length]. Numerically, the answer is 35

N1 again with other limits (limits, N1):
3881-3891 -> 36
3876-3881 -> 32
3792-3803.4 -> 45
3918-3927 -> 34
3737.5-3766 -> 55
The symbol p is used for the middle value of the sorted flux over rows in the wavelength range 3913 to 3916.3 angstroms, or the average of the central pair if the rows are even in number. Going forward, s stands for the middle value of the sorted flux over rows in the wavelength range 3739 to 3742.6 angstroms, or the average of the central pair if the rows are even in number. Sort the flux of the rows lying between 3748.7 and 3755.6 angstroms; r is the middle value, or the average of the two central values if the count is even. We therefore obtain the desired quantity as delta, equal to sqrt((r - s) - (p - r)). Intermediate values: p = 17.8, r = 28.5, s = 28.2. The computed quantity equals 3.3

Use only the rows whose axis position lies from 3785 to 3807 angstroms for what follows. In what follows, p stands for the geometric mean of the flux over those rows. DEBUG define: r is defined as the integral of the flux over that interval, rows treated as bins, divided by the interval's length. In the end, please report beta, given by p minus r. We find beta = -0.029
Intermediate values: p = 22.7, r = 22.7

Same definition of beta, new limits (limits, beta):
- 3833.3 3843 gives -0.001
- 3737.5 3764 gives -0.029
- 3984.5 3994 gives -0.003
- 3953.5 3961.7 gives 0.000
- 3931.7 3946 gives -0.001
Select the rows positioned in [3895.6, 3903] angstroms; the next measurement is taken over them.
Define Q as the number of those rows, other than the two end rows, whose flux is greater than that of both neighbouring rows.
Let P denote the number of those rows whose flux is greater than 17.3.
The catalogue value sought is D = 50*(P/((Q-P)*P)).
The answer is -7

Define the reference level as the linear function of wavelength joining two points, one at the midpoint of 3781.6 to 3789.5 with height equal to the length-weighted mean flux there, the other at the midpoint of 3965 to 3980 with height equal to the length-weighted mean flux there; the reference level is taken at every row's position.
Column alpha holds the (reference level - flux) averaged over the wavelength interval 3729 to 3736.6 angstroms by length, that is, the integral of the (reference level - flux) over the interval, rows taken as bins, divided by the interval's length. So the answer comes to -6.2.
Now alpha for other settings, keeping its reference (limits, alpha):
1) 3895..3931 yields 1.0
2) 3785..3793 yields 0.0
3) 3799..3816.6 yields -0.6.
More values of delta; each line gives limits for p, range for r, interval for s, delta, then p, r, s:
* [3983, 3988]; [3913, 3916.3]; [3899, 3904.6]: 1.2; 16.4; 17.8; 17.8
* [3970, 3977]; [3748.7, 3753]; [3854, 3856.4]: 4.5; 16.9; 28.2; 19.4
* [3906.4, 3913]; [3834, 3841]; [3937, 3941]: 2.3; 17.7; 19.9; 16.7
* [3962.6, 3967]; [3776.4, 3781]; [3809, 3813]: 3.3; 16.2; 24.6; 21.8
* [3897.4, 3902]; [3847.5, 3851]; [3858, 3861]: 1.7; 18.0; 19.7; 18.7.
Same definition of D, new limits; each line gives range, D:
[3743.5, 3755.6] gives -4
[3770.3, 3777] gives -7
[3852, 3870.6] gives -3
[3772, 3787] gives -4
